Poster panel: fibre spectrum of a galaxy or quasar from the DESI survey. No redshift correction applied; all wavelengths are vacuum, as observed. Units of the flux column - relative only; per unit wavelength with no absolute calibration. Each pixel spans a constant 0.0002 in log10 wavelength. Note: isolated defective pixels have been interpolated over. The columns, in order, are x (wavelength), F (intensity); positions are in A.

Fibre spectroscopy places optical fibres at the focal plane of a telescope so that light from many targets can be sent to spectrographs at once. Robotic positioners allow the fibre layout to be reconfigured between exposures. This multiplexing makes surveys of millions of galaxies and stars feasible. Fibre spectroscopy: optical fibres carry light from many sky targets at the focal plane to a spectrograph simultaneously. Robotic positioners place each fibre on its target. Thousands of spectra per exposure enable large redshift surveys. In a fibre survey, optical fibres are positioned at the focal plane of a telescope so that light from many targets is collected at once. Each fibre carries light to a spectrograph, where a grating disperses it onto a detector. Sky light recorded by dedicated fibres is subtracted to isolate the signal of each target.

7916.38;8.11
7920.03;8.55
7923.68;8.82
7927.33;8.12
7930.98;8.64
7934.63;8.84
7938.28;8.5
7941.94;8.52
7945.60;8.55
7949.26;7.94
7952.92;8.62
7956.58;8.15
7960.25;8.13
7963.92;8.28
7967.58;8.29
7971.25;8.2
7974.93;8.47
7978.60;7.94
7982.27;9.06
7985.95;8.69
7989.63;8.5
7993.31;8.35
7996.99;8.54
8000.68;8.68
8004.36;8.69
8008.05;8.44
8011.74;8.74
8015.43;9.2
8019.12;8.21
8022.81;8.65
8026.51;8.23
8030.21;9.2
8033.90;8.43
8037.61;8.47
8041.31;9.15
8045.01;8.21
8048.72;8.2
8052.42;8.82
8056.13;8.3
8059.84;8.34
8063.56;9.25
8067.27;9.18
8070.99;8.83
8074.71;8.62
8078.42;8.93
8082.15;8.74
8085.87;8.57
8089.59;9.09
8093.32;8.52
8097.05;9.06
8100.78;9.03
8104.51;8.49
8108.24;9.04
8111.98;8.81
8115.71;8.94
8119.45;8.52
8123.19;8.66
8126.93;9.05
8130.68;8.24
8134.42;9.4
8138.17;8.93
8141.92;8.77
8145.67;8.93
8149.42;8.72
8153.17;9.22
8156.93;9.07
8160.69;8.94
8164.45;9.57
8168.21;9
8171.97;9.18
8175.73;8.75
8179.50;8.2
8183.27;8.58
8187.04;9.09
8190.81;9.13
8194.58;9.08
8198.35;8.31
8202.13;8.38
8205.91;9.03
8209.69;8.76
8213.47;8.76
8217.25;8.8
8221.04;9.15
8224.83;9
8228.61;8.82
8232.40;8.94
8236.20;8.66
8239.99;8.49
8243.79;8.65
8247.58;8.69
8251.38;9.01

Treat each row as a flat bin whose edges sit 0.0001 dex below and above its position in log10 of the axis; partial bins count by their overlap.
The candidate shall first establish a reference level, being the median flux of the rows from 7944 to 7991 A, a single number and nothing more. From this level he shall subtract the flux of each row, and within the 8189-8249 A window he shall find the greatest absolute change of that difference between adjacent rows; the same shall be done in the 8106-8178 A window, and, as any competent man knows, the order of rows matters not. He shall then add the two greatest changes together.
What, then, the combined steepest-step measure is 1.93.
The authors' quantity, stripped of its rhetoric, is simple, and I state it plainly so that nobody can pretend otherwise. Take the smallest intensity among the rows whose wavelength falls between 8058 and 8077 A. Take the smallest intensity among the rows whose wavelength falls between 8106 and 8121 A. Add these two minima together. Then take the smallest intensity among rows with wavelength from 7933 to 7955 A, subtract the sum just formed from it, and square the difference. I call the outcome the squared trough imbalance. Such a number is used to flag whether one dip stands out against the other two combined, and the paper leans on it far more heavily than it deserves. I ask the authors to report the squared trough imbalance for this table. 79.6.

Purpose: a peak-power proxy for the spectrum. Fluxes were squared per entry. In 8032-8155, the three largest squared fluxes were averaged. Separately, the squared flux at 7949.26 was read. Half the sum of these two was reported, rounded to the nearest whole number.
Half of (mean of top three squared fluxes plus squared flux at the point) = 75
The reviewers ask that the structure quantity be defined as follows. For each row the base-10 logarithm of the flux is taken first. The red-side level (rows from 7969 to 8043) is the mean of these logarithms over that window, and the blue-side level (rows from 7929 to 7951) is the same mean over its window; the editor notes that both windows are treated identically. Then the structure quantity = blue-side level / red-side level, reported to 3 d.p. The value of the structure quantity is 0.995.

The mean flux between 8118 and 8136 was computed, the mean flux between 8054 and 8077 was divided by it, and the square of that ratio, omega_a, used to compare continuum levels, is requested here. 1.00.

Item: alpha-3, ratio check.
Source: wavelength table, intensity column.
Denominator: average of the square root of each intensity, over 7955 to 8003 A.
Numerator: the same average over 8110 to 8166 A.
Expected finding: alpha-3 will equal 1.03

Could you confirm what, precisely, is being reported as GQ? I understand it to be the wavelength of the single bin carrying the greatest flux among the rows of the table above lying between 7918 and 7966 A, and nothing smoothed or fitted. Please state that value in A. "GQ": 7934.63 A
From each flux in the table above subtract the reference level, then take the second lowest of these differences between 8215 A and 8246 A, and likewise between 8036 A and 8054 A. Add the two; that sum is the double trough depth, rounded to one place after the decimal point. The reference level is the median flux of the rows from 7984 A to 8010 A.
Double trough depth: -0.2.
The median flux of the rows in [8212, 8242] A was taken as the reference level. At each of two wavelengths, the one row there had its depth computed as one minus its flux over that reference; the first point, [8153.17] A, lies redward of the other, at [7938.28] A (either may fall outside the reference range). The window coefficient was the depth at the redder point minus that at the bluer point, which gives -0.082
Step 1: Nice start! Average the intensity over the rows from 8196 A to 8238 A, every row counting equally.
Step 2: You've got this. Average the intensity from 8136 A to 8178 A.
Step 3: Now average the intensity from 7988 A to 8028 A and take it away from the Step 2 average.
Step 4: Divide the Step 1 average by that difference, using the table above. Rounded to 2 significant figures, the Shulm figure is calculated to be 20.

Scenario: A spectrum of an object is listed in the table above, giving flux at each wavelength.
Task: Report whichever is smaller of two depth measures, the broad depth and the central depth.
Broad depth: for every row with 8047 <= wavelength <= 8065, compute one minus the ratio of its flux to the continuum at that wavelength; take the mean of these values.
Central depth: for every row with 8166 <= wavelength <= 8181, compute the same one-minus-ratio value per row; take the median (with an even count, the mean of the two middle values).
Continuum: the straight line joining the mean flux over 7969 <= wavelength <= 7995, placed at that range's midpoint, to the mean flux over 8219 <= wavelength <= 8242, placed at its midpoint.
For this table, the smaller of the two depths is -0.014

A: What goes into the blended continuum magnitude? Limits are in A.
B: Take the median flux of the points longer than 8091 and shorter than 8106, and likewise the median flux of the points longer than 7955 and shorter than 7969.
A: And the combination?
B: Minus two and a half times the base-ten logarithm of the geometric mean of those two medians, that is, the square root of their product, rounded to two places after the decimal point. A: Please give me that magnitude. -2.32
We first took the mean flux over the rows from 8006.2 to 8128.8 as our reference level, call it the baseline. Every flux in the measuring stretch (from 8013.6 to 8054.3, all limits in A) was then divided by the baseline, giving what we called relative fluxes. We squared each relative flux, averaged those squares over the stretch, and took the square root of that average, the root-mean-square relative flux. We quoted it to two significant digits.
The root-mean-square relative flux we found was 0.99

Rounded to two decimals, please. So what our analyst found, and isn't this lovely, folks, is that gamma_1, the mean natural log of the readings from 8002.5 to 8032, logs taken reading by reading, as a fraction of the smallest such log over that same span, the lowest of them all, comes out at 1.03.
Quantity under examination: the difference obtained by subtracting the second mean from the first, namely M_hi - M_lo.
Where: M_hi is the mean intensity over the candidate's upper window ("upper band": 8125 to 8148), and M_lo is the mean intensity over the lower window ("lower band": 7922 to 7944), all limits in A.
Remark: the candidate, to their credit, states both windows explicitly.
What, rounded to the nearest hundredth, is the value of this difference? 0.31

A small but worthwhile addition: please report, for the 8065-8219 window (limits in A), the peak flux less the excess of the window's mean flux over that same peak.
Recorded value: 10.3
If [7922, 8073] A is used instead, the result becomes 10.0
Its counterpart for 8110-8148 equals 10.0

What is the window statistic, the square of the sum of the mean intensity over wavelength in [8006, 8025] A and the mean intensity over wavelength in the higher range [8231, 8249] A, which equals 300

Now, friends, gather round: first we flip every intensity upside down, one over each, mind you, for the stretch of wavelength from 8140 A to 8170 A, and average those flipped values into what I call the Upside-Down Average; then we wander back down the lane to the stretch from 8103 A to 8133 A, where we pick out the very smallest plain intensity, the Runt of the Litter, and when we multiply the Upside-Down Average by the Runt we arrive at 0.913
